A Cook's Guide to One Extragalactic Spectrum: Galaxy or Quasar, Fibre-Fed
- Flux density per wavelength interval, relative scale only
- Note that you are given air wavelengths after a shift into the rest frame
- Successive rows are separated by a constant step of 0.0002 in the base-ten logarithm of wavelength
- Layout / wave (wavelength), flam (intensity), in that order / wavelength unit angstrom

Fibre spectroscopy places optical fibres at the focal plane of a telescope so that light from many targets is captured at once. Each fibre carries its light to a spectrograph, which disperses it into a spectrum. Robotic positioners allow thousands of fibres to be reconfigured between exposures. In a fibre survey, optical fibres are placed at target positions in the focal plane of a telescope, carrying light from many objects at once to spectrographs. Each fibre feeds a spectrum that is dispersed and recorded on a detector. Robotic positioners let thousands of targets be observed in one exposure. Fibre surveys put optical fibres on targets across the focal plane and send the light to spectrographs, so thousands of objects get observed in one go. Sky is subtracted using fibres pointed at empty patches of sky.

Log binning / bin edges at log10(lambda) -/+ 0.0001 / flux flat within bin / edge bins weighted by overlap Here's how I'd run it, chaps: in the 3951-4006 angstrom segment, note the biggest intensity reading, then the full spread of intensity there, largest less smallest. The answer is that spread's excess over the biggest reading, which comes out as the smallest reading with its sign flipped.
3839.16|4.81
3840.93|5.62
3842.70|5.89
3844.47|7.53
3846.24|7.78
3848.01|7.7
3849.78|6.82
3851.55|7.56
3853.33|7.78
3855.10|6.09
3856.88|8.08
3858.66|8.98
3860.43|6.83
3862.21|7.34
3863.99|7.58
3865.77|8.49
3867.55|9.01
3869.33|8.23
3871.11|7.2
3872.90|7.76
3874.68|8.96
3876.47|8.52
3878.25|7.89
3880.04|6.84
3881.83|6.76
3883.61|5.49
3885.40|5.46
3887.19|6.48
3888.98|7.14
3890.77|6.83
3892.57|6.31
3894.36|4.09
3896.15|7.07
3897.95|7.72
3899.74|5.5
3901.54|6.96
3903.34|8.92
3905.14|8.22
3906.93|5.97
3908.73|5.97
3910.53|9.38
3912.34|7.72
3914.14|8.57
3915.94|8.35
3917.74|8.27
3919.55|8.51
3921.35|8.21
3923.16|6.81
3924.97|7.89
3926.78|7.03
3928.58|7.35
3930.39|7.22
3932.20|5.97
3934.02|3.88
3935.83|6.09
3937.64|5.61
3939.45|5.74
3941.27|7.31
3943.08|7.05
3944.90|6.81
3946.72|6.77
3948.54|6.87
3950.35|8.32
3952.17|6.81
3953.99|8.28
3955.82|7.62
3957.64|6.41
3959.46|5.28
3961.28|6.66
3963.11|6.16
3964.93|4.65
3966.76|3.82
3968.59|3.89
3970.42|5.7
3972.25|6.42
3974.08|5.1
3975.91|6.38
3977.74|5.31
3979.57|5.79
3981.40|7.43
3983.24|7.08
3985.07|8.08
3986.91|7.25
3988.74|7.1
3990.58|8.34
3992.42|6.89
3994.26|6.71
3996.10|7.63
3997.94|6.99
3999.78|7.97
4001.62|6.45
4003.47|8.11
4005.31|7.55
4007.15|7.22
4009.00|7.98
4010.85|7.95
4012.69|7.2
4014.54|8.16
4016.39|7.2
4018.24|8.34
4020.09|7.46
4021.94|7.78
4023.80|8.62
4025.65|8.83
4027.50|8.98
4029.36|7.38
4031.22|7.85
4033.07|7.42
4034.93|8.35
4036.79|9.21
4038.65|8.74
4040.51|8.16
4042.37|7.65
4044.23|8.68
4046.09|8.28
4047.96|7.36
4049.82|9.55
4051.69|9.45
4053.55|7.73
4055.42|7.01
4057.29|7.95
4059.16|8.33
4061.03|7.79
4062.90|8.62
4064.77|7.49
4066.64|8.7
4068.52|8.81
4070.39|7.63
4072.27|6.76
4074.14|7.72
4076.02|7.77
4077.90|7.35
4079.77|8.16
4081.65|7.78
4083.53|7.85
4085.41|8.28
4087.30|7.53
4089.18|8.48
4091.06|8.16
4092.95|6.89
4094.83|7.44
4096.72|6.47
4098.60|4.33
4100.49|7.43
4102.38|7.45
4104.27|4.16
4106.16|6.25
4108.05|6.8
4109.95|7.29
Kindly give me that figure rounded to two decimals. -3.82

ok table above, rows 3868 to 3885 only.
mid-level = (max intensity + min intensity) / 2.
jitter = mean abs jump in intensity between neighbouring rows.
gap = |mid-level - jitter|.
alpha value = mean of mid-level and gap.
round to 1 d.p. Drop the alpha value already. 6.8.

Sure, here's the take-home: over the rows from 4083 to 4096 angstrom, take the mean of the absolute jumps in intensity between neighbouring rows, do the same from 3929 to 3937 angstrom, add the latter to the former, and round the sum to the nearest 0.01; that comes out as 2.56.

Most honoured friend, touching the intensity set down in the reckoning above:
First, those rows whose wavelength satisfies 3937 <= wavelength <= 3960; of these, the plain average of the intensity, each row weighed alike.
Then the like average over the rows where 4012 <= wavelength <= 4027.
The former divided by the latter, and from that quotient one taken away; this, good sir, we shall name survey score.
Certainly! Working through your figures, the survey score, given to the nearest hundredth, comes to -0.14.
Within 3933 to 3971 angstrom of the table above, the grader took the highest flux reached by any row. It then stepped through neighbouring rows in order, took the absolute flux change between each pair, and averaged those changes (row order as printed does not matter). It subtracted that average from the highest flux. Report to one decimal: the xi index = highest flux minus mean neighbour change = 7.4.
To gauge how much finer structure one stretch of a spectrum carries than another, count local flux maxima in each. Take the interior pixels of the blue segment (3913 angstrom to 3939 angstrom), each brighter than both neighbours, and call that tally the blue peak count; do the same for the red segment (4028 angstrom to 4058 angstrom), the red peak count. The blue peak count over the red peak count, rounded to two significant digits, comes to 1.0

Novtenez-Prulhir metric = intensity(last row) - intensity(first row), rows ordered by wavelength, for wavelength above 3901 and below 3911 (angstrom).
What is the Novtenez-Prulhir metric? 2.4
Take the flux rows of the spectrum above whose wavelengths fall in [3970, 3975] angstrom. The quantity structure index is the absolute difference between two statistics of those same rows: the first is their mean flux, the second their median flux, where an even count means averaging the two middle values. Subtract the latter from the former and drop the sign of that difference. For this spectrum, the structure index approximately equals 0.04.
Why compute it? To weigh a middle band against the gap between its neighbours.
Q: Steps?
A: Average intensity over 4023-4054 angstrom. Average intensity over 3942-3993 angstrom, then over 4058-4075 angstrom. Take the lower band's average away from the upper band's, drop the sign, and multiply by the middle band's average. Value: 12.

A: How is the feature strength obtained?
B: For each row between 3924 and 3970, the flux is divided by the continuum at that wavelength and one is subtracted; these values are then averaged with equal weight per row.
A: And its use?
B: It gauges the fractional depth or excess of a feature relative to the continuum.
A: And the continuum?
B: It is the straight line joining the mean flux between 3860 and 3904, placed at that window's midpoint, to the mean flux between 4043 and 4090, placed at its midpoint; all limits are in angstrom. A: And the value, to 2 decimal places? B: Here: -0.15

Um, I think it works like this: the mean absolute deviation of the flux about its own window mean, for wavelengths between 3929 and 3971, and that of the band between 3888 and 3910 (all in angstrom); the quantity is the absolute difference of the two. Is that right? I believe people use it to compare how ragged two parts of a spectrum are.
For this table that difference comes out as 0.04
